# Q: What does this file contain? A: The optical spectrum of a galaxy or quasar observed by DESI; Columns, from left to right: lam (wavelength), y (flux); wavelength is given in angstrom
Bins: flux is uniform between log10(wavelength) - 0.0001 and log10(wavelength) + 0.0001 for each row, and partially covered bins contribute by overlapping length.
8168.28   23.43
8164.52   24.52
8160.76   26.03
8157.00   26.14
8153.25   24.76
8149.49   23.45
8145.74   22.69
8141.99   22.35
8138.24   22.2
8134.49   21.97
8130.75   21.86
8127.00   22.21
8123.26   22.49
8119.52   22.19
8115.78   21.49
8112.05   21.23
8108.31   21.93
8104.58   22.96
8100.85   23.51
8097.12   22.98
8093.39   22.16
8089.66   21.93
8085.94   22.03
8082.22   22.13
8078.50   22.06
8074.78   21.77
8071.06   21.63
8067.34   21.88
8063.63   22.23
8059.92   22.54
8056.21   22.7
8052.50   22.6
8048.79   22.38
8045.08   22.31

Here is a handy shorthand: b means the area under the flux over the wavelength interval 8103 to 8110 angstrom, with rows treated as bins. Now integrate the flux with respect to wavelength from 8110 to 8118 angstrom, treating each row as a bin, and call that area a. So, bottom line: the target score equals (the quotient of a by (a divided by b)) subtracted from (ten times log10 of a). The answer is -135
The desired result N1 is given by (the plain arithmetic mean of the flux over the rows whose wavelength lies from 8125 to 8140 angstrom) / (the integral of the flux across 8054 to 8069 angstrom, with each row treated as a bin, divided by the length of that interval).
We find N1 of 0.99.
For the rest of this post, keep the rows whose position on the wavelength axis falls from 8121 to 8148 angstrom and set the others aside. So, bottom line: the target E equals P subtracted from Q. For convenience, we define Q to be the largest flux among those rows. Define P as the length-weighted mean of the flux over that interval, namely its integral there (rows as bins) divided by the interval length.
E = 0.4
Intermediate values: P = 22.27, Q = 22.69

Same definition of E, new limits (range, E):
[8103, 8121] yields 1.0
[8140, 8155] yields 1.5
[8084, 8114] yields 1.2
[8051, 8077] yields 0.5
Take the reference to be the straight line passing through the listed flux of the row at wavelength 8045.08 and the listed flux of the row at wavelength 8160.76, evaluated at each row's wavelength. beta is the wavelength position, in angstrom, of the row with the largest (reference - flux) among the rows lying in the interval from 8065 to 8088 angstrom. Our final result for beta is 8085.94 angstrom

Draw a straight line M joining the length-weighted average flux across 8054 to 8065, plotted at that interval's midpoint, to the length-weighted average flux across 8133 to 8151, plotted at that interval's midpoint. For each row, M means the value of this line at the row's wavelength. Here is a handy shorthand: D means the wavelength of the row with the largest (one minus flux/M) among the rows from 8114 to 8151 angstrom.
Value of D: 8115.78 angstrom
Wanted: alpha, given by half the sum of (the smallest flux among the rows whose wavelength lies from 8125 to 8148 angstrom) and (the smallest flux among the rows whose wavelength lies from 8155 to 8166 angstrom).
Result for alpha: 23.2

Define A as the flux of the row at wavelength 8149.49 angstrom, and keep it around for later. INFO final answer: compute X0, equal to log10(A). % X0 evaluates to 1.37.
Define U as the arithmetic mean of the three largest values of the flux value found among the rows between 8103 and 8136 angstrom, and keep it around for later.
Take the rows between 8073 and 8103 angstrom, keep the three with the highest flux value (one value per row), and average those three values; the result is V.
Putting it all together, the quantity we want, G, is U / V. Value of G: 0.99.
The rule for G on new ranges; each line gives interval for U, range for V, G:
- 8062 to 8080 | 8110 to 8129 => 0.99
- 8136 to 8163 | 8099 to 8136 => 1.12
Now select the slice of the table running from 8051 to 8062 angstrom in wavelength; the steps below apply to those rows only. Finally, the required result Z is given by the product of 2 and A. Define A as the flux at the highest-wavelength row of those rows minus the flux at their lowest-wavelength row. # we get -0.1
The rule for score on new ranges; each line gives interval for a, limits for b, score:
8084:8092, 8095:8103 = -163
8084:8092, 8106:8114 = -151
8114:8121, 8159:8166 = -155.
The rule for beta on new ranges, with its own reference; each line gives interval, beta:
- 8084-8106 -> 8089.66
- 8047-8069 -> 8067.34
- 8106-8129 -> 8112.05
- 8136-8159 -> 8138.24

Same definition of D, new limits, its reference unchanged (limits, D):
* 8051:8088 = 8071.06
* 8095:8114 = 8112.05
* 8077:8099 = 8089.66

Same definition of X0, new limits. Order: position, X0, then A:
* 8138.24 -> 1.35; 22.2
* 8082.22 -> 1.34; 22.13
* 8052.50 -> 1.35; 22.6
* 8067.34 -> 1.34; 21.88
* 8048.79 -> 1.35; 22.38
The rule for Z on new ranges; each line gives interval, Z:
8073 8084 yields 0.7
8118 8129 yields 0.0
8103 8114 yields -3.5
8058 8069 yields -1.3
